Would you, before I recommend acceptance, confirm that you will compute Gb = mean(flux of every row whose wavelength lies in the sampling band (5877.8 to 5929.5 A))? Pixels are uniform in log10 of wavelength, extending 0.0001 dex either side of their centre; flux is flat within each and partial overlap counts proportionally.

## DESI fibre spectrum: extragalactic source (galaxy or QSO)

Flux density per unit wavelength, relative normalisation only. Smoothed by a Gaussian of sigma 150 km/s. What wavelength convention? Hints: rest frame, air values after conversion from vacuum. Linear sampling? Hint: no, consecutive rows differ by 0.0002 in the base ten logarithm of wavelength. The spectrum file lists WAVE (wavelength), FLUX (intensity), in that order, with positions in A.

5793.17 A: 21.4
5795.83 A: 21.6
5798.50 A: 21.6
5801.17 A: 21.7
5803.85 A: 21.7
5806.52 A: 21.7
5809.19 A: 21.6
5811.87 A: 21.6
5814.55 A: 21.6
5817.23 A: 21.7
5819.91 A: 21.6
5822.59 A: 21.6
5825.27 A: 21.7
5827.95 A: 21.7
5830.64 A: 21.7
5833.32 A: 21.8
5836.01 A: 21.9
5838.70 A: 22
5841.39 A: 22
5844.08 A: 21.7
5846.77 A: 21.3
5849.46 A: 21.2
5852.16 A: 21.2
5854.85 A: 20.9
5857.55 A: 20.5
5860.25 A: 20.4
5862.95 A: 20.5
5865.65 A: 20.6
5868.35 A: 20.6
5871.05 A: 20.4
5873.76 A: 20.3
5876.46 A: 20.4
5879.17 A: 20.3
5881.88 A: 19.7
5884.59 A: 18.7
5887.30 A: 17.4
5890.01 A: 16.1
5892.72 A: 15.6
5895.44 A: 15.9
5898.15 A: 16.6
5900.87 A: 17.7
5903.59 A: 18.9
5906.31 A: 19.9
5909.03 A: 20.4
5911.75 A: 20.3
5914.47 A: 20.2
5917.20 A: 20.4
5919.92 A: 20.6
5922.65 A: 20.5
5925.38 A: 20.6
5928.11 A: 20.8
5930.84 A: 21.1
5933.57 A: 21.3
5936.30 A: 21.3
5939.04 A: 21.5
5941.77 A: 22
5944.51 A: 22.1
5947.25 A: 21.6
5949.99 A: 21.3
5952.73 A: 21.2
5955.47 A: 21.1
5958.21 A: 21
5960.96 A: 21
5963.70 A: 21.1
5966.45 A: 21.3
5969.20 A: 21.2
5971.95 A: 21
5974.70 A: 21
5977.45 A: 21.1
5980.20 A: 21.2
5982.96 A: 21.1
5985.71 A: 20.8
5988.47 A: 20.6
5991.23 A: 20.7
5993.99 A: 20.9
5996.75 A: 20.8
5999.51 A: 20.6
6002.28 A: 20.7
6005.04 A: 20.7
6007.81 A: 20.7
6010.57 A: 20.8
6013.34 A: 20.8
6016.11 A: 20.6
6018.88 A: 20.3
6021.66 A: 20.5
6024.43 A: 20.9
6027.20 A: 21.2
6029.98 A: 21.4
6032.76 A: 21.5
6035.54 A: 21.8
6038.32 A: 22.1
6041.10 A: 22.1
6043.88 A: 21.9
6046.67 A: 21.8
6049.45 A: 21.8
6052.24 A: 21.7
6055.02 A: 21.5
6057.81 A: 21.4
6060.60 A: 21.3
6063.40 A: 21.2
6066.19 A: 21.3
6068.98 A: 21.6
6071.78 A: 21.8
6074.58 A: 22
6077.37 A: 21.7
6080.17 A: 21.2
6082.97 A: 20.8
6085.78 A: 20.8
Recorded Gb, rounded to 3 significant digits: 19.0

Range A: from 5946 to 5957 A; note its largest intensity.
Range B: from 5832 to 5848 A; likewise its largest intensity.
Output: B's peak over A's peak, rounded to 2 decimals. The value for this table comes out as 1.02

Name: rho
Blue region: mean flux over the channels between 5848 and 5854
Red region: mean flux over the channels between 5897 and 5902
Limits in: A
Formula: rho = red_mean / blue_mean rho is 0.81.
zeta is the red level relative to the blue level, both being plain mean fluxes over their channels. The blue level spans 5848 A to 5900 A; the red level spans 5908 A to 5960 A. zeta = 1.09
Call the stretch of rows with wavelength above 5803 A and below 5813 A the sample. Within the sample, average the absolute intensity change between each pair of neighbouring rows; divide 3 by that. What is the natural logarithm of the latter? 4.5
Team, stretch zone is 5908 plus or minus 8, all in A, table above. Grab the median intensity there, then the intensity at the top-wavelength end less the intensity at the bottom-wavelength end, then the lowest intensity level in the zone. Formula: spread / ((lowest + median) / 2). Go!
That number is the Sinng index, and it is 0.13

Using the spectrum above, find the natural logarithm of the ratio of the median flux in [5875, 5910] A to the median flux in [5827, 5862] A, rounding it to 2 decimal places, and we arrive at -0.15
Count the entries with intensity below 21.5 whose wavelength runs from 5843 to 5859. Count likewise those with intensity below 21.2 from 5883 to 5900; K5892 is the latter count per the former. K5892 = 1.20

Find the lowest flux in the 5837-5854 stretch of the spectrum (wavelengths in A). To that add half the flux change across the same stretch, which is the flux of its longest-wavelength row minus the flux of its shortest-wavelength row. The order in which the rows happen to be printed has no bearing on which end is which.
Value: 20.8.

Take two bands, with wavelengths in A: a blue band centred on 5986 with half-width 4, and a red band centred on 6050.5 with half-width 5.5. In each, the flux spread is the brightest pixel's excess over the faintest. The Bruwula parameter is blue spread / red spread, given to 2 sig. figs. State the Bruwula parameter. 1.7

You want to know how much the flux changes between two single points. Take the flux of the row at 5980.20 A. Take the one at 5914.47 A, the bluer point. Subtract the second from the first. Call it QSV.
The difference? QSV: 1.00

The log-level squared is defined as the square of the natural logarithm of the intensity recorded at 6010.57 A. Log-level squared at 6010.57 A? 9.21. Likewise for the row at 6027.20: 9.33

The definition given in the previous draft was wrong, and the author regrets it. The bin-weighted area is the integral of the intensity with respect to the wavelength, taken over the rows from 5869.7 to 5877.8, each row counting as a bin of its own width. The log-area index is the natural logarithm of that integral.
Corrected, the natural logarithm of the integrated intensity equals 5.11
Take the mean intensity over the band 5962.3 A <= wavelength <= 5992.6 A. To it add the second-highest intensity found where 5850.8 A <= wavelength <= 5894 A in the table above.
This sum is 41.91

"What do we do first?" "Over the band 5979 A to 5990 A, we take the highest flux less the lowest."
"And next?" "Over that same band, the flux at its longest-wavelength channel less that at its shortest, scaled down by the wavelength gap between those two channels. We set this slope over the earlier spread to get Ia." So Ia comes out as -0.12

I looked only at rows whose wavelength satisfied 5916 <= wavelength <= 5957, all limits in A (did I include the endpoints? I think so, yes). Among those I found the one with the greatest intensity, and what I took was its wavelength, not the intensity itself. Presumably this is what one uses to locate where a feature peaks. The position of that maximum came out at 5944.51 A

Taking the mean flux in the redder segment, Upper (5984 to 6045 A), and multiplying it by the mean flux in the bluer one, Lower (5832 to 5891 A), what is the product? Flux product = 430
